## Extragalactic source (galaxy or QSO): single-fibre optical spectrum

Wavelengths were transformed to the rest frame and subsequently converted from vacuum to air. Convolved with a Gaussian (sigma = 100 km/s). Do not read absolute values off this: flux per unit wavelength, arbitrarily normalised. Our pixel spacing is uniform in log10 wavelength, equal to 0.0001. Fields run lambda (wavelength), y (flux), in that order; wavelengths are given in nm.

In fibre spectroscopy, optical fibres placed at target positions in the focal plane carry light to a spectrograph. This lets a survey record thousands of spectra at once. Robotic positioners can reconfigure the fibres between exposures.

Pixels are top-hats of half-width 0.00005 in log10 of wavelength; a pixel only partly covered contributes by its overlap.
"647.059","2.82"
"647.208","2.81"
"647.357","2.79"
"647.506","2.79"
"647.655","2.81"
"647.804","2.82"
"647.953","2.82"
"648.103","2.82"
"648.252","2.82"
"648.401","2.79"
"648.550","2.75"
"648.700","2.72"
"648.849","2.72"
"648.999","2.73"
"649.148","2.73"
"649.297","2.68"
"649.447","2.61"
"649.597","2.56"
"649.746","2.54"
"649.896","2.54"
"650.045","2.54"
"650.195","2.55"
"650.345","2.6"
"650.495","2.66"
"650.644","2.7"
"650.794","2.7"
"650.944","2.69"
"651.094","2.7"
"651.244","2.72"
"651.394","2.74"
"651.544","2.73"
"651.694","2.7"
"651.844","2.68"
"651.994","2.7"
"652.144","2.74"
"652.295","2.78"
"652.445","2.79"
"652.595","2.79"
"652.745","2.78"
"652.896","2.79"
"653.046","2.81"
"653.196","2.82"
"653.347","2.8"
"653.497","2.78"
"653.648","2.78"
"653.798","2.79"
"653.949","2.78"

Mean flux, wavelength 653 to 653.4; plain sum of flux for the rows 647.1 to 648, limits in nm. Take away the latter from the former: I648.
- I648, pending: -14.0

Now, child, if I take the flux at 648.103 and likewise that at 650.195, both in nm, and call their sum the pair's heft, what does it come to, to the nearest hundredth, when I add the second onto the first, 5.37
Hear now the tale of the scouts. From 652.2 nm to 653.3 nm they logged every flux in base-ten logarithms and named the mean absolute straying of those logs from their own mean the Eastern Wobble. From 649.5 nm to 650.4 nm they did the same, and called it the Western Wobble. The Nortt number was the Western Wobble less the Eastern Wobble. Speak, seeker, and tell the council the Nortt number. 0.001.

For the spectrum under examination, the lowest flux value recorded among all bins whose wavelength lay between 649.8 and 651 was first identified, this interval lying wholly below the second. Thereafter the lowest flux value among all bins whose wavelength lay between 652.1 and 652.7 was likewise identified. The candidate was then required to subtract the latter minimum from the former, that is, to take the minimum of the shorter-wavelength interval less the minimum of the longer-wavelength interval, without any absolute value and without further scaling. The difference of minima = -0.2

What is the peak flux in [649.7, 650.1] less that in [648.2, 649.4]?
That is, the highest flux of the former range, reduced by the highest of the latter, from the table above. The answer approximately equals -0.28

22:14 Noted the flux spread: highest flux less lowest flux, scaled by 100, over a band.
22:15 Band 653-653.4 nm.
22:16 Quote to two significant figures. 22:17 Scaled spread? 2.0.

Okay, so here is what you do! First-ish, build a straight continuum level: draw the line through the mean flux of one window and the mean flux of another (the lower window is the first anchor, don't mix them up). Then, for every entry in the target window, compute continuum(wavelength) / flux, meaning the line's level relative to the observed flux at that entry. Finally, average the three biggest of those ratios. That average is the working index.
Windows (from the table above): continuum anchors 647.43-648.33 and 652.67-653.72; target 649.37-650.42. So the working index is 1.10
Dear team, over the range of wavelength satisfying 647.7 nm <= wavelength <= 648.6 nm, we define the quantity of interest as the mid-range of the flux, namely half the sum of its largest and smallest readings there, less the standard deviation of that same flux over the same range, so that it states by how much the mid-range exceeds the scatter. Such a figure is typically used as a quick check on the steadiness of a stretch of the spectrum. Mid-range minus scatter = 2.76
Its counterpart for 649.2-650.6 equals 2.56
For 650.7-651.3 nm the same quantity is 2.69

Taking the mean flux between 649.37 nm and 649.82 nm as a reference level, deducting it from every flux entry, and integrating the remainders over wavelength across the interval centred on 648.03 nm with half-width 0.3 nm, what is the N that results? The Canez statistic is 0.15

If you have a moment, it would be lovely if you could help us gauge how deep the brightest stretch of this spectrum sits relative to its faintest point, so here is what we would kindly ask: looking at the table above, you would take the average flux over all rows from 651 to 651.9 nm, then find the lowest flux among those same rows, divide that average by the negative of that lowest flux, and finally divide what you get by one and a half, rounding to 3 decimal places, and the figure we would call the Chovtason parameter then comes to -0.675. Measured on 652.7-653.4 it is -0.671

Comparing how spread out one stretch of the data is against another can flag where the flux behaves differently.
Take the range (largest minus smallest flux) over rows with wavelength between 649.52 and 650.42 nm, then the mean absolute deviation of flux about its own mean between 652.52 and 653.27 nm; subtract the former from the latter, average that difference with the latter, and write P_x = -0.02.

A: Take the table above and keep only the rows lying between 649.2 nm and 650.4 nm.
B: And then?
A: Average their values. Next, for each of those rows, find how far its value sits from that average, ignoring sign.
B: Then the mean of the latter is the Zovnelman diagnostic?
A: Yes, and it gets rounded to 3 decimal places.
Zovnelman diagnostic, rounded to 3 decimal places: 0.039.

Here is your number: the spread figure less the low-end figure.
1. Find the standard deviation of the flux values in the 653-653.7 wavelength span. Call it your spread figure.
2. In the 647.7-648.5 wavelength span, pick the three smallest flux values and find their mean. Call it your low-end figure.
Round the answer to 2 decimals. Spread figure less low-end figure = -2.79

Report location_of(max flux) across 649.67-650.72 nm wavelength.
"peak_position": 650.644 nm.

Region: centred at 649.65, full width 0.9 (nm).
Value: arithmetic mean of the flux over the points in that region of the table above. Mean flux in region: 2.58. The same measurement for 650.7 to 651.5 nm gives 2.71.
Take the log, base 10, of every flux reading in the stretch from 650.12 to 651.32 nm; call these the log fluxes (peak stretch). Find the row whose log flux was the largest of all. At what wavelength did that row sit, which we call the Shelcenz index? 651.244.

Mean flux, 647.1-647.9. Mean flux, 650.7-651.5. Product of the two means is 7.60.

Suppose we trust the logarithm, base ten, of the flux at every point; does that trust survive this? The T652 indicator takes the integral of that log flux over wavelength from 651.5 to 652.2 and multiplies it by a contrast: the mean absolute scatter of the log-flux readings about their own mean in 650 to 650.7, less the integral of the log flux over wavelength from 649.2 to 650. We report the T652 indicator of -0.097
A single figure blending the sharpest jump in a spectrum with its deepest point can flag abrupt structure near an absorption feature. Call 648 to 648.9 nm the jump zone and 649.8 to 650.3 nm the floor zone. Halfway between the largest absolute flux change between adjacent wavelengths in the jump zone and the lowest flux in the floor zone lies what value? 1.29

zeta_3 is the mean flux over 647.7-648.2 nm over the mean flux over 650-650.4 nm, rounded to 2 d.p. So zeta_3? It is 1.10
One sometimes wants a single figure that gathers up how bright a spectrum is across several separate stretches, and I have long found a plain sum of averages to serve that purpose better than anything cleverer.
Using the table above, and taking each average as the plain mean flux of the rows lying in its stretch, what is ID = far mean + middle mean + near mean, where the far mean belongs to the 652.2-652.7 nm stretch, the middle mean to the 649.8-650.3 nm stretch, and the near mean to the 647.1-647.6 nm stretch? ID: 8.13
